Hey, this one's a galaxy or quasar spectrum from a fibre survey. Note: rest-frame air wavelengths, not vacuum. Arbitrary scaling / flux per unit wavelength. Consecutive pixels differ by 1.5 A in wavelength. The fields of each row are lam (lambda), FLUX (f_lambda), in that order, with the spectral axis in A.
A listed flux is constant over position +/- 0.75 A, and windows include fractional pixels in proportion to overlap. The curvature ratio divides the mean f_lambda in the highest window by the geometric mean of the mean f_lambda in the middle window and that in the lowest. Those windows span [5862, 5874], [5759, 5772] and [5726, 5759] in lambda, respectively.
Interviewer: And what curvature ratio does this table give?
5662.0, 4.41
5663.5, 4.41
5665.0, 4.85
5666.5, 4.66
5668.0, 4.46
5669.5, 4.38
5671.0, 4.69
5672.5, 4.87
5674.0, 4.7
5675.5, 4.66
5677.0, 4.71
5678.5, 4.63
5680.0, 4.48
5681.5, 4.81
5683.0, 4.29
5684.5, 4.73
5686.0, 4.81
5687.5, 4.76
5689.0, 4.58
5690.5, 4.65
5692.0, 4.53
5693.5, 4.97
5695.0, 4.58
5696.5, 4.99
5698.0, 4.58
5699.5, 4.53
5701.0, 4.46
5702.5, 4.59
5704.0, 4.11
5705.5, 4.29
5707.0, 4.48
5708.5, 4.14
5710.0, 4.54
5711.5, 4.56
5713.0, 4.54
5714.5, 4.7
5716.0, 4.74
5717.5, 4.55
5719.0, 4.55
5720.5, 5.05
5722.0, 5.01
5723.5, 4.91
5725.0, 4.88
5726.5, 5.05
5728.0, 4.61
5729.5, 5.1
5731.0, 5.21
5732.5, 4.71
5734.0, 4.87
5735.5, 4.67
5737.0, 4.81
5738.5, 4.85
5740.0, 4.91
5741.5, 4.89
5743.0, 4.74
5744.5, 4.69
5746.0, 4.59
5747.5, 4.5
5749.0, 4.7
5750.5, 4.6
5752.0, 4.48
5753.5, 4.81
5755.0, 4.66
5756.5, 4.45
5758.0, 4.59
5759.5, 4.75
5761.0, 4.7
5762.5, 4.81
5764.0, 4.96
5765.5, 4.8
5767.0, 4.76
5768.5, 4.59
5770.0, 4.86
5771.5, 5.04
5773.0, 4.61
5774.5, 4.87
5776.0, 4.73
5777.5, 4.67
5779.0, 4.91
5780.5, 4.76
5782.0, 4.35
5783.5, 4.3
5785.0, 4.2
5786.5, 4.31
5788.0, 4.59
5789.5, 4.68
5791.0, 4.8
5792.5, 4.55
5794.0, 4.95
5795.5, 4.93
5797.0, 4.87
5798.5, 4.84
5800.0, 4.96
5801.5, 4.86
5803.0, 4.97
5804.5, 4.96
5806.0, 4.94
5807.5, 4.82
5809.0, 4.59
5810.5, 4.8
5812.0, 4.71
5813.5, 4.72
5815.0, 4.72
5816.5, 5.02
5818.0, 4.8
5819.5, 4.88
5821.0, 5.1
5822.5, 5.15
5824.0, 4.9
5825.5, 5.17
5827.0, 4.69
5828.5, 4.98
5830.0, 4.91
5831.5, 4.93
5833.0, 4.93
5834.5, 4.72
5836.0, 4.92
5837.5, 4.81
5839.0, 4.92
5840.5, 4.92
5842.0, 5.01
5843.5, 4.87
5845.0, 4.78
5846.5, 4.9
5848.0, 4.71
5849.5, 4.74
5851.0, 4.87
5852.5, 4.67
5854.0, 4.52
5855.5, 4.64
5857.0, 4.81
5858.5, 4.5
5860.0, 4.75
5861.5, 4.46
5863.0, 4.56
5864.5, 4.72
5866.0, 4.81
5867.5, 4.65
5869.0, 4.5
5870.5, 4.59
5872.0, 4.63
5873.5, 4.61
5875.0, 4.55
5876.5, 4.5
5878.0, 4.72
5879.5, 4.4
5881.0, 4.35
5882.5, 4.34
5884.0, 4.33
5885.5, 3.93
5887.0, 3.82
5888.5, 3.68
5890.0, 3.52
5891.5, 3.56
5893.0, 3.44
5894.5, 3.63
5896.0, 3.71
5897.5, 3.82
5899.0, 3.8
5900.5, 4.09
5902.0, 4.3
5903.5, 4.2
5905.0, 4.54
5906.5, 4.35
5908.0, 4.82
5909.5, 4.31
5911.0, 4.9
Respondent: 0.97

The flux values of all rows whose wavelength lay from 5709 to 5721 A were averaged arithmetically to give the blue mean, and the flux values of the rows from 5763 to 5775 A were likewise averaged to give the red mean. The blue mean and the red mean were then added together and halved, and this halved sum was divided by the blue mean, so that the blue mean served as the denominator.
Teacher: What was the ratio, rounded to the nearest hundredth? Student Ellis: 1.02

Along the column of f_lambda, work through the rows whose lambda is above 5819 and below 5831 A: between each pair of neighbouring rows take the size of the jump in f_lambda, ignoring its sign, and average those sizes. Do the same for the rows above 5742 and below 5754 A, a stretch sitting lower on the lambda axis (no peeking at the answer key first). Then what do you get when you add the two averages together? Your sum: 0.37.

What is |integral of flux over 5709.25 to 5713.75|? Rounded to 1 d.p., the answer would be 20.5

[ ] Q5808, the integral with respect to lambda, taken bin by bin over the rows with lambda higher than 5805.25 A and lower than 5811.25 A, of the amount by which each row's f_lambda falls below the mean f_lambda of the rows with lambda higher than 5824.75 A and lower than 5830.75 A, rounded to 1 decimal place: 0.9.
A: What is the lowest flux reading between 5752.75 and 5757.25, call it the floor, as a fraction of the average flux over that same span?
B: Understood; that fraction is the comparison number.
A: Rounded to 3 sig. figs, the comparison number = 0.959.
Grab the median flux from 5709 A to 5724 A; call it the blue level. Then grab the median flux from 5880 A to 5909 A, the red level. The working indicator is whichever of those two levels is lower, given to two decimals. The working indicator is 3.93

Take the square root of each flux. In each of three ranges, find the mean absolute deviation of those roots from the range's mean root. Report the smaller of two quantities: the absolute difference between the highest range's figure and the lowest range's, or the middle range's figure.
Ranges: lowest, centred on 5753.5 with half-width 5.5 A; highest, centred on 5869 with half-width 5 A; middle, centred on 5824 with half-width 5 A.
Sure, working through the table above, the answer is 0.006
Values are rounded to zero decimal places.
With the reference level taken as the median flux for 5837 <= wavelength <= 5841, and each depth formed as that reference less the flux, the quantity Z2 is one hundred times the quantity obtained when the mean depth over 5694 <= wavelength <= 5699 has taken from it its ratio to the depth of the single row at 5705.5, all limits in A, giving -12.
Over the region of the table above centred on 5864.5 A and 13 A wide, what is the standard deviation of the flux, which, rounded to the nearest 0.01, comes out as 0.12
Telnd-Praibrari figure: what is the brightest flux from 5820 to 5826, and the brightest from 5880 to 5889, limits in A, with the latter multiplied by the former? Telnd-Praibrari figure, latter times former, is 22.5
